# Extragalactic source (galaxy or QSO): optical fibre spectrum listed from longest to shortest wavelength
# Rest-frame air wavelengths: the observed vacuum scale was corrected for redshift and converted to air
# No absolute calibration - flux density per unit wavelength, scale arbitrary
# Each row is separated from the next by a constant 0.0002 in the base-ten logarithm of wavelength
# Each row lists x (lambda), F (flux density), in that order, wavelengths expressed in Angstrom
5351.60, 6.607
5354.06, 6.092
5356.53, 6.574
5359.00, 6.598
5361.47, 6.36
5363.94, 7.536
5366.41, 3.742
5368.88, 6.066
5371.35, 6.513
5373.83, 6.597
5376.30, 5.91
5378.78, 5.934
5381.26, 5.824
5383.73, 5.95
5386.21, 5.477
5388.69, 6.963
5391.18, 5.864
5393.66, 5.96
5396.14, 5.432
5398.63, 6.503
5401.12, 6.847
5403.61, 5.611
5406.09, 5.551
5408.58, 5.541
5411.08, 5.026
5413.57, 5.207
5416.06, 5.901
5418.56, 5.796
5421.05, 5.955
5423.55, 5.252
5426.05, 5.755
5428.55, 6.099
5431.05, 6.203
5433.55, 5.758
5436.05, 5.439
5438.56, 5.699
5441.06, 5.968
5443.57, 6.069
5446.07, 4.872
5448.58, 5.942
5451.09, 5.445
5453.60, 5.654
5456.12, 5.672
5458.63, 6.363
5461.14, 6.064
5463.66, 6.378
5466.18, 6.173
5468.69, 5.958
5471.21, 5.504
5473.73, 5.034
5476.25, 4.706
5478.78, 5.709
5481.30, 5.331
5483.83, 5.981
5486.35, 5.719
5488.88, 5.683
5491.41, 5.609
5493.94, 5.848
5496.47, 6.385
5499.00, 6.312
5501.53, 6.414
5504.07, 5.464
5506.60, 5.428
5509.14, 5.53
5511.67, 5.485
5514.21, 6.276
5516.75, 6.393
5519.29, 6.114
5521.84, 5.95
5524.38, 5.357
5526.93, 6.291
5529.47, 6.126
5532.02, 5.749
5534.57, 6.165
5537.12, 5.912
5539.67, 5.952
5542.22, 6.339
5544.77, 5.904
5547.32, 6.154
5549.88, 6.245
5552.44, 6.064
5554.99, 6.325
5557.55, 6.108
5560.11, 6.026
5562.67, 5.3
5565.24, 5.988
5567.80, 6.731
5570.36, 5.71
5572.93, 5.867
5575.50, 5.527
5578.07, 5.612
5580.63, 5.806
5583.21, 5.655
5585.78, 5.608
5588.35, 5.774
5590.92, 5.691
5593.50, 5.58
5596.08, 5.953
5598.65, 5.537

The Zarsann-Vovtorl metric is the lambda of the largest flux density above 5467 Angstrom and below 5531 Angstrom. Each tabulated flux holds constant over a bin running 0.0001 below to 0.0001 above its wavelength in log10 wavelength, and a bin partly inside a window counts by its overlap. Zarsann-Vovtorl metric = 5501.53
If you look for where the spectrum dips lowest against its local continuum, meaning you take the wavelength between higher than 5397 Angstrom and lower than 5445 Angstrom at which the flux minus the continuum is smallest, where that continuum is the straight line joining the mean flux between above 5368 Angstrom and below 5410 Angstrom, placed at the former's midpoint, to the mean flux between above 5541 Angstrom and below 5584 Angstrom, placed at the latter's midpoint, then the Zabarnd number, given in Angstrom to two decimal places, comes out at 5411.08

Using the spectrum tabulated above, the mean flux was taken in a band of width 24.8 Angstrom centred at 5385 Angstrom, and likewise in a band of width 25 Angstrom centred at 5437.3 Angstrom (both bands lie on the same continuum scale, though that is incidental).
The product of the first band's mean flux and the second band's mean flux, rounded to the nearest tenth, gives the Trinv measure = 34.6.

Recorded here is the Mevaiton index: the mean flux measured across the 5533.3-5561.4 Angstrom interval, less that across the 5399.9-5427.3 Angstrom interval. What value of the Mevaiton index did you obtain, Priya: 0.43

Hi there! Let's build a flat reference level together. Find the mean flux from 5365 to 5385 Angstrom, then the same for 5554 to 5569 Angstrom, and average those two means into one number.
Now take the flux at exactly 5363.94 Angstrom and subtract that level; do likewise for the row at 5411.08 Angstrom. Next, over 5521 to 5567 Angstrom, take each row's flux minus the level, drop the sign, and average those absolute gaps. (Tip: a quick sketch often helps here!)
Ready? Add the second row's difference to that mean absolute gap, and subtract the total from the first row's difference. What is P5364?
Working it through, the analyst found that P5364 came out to 2.3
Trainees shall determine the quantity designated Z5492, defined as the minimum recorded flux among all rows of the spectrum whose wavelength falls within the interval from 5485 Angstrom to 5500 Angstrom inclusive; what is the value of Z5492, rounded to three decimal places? 5.609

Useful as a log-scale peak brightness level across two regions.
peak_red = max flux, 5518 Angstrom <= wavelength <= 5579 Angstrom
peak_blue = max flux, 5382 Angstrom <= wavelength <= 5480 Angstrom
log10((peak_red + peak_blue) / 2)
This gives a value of 0.836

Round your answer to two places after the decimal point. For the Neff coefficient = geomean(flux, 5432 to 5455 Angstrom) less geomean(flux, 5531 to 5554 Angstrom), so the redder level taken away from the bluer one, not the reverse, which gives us -0.41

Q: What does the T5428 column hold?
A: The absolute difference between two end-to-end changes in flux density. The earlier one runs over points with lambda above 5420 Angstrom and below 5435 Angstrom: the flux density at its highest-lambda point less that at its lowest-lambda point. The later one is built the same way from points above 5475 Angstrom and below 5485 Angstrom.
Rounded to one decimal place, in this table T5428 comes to 1.5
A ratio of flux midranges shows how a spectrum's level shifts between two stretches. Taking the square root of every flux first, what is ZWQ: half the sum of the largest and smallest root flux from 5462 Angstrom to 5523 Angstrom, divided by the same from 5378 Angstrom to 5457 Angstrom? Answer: 0.97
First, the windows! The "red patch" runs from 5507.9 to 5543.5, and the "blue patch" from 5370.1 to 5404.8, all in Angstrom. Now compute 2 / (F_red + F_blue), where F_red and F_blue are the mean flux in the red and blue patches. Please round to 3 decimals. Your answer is 0.166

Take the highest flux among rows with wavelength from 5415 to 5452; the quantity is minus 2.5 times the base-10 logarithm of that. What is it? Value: -1.98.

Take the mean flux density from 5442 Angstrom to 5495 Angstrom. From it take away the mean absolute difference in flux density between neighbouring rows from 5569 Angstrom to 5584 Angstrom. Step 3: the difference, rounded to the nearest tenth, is 5.5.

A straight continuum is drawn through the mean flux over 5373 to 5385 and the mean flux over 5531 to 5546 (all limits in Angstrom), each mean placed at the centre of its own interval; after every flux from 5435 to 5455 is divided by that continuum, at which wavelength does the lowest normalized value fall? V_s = 5446.07 Angstrom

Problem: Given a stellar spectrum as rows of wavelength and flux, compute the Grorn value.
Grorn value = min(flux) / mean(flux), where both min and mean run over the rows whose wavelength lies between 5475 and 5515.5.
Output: 0.82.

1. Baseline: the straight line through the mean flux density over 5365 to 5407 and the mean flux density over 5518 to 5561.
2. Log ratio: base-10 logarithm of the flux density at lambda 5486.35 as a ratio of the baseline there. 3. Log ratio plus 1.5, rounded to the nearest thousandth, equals 1.479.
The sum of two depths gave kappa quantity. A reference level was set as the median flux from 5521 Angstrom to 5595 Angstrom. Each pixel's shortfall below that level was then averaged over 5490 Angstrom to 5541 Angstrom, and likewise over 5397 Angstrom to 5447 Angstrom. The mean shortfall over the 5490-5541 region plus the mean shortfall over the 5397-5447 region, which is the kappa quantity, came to 0.13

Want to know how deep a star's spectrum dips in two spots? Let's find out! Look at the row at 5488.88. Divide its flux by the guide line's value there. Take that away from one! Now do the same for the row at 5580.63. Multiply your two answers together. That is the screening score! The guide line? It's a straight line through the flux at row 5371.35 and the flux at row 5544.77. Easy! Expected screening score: 0.000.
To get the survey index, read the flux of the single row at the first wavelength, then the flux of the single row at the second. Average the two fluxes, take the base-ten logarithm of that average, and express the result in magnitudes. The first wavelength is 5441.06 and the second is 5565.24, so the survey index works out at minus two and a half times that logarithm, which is -1.94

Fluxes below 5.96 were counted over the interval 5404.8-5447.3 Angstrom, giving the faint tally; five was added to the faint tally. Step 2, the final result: 18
